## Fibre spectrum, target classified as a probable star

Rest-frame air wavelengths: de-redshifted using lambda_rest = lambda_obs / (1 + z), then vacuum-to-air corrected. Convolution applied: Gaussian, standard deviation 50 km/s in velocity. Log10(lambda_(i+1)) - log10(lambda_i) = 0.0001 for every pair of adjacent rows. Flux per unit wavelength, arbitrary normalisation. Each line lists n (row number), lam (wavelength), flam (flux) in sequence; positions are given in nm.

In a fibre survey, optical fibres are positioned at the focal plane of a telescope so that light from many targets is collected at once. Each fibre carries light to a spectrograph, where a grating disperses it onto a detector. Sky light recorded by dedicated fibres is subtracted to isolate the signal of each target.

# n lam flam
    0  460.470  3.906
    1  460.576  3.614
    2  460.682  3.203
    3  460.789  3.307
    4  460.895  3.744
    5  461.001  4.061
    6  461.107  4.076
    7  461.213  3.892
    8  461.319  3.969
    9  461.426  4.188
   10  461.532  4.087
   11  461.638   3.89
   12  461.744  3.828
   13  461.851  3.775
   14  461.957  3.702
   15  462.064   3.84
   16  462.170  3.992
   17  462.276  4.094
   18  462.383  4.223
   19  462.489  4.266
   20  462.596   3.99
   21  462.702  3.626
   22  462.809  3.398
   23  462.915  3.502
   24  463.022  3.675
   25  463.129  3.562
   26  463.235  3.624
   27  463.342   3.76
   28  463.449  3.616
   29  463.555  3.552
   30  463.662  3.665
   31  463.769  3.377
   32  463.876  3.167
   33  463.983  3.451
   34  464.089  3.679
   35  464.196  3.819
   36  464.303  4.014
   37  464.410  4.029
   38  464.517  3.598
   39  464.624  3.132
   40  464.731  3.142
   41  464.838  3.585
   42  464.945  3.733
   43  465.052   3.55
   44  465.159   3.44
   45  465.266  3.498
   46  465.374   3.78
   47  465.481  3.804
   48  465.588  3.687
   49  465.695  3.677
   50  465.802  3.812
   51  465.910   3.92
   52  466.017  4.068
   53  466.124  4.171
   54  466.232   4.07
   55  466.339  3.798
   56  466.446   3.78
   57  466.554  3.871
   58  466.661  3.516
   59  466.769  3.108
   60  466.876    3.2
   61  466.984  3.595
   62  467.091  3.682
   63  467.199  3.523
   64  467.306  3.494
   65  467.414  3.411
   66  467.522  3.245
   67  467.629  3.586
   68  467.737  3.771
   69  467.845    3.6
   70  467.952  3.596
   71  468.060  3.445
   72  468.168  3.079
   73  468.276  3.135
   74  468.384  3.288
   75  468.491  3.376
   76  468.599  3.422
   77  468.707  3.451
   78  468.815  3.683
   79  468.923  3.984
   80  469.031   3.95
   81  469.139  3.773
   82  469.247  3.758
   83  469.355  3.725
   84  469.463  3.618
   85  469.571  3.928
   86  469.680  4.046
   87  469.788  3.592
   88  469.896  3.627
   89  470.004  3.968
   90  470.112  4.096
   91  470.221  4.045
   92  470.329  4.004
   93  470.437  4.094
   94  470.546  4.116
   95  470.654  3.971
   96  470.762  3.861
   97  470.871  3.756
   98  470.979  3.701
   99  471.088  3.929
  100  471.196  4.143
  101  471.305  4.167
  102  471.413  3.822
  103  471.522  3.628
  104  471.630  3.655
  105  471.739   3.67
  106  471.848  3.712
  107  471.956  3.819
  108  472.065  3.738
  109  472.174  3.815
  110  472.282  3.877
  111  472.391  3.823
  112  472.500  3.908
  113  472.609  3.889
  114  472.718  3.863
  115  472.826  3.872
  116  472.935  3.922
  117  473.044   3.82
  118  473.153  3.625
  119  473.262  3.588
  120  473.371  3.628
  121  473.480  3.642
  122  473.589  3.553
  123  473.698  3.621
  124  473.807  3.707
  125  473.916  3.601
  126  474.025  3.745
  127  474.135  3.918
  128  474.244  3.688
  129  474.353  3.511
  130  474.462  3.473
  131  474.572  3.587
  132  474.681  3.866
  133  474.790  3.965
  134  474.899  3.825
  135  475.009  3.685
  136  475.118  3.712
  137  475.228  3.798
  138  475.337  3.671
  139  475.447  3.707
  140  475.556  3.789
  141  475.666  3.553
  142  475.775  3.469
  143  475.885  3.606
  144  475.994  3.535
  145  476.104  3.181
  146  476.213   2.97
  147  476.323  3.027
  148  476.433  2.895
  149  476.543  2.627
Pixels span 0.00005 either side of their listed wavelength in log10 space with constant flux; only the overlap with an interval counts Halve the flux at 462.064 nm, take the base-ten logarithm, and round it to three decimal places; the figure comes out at 0.283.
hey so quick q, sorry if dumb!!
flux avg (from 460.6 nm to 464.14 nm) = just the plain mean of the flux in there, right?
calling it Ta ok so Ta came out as 3.75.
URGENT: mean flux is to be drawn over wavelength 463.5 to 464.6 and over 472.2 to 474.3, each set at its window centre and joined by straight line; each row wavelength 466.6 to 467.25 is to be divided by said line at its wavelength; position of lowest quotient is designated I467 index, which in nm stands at 466.769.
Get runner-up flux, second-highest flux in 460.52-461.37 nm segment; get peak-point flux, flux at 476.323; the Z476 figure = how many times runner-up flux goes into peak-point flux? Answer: 0.75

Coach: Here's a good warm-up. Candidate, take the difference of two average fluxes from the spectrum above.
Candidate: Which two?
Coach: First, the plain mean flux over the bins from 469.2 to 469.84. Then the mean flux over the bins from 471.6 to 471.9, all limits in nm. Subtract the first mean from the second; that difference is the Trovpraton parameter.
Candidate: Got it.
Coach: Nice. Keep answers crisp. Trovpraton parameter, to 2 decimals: -0.10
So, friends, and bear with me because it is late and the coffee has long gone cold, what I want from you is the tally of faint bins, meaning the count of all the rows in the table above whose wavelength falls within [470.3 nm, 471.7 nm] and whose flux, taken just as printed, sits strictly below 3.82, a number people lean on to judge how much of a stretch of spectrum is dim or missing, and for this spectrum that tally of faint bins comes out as 4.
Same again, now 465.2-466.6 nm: 8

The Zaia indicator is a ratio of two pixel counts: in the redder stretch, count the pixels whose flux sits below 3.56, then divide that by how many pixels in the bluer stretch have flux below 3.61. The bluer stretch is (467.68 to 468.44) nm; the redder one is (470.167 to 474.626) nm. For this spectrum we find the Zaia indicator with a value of 0.50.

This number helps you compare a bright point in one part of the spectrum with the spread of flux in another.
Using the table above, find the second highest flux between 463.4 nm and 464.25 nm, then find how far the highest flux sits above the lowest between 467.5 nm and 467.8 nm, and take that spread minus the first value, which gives -3.15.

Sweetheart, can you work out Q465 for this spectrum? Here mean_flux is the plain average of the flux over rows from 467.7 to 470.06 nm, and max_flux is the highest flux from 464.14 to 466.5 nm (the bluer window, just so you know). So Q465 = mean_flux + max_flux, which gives 7.80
